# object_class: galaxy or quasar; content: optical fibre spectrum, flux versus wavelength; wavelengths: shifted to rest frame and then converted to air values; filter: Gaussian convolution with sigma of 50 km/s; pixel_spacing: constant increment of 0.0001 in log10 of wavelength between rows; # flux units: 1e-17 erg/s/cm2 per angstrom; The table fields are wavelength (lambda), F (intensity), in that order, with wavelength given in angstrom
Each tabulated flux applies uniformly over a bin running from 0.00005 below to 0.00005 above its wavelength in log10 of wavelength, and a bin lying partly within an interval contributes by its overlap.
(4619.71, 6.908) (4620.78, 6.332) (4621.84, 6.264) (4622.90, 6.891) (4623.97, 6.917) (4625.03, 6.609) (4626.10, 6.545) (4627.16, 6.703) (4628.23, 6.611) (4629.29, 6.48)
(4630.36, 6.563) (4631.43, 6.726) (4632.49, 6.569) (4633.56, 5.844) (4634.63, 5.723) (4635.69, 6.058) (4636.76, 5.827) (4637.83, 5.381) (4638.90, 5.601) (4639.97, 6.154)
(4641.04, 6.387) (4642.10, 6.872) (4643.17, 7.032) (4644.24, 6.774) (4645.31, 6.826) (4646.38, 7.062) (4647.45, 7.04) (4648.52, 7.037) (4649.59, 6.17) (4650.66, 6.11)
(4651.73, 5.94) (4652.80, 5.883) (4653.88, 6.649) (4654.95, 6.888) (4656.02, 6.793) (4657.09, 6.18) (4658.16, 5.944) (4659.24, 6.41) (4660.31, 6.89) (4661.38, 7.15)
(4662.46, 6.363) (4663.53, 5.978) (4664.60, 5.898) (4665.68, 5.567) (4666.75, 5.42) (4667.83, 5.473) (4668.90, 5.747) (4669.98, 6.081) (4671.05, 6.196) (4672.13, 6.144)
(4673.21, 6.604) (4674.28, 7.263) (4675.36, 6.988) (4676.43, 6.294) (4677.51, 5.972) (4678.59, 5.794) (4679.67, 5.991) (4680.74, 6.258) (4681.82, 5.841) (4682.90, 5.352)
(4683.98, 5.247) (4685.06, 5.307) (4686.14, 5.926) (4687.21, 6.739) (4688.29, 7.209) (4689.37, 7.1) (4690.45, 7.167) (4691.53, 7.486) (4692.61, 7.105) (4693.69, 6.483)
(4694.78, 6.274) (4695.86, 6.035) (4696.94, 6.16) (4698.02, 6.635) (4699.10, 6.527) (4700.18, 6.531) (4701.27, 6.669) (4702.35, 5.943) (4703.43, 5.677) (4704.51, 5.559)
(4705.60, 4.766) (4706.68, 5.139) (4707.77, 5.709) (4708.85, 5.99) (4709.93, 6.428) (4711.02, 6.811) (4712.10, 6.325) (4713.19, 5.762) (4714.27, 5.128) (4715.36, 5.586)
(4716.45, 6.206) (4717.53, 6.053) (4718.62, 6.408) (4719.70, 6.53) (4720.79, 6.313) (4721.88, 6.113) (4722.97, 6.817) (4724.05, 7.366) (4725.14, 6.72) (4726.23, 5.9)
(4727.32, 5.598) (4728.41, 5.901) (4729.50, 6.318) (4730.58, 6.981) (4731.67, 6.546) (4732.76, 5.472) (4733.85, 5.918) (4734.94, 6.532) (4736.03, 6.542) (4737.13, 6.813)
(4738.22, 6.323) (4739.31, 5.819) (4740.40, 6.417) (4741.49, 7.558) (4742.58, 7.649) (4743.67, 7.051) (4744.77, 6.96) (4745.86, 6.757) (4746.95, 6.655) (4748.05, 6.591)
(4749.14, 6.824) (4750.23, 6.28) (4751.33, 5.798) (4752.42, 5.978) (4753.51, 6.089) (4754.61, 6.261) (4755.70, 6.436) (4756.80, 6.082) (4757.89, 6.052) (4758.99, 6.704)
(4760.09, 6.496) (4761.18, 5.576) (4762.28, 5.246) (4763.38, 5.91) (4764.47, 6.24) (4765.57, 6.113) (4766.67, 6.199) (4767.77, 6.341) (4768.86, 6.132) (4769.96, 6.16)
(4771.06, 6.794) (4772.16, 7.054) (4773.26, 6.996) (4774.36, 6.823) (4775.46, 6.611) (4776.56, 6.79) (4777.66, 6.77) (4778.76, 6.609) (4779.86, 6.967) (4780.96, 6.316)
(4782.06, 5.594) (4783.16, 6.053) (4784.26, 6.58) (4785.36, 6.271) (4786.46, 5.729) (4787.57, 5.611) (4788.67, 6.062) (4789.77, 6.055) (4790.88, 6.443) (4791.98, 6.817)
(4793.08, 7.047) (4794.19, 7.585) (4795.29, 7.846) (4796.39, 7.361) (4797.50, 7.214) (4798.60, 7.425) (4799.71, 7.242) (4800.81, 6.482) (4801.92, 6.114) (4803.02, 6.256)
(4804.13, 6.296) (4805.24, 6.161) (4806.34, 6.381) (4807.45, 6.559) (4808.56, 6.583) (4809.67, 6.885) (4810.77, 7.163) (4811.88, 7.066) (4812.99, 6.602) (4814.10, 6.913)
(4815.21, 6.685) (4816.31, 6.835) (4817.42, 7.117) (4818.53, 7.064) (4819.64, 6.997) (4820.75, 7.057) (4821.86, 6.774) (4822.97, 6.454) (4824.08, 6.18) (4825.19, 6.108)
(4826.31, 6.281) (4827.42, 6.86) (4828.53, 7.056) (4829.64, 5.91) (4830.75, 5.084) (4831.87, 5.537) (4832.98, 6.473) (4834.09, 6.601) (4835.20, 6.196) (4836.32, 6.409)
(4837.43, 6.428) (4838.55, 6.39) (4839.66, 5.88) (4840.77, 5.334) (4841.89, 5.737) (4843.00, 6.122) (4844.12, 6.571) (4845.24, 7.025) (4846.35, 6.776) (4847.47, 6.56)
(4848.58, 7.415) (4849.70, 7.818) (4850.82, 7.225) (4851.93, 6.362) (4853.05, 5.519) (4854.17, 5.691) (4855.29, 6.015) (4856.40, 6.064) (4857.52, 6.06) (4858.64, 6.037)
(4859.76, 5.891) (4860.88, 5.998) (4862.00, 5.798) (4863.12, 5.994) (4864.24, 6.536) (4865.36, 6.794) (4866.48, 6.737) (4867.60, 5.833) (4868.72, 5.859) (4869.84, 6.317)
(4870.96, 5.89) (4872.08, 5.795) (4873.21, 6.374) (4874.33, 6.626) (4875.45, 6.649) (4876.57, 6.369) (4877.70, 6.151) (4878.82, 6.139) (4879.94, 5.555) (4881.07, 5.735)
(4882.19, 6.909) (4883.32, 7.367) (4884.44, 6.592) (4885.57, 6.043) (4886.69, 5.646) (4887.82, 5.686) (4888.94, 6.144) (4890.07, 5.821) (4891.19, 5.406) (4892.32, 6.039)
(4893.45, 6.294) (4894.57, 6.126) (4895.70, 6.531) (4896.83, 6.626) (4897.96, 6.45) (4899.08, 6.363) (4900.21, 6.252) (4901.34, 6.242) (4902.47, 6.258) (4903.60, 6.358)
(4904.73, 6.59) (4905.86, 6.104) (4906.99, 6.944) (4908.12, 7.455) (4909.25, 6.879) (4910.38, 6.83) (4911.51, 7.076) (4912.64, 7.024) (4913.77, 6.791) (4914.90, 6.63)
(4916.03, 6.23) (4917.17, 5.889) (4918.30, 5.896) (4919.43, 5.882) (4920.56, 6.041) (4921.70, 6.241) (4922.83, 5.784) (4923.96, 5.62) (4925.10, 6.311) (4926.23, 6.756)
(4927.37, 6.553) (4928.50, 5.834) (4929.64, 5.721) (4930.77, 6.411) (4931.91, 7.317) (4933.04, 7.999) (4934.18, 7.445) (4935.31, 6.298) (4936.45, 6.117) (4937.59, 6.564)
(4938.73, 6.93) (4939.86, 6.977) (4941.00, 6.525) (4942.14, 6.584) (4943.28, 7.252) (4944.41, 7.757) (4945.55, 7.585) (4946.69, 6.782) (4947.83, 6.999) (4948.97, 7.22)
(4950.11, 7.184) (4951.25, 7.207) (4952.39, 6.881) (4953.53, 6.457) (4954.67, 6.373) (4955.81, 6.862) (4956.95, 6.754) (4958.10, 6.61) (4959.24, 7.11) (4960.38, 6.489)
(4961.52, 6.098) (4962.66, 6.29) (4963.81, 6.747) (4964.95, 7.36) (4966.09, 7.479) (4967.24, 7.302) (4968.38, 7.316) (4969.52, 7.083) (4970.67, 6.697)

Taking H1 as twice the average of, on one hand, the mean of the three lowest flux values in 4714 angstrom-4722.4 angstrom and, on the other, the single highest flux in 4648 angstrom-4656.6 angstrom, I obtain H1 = 12.6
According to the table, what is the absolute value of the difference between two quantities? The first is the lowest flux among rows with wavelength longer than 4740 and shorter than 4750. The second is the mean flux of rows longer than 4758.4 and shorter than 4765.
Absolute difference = 0.4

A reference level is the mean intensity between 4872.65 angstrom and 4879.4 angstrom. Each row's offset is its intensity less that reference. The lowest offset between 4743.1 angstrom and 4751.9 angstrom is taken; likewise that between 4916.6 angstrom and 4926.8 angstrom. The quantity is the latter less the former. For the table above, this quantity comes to -0.18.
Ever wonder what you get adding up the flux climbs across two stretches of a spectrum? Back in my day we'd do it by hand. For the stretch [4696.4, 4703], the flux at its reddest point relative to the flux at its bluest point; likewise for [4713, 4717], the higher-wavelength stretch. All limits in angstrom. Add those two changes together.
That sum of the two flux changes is 0.2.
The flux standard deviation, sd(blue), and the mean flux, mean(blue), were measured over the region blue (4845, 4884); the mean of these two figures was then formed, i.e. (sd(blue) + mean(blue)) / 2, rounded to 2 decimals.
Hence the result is 3.45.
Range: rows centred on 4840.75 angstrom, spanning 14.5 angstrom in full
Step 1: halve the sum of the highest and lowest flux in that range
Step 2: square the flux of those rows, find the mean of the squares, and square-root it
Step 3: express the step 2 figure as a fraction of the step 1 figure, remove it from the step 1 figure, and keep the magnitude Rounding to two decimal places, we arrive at 5.16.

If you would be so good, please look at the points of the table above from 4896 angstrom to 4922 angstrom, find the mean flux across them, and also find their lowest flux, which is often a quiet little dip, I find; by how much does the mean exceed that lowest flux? 0.60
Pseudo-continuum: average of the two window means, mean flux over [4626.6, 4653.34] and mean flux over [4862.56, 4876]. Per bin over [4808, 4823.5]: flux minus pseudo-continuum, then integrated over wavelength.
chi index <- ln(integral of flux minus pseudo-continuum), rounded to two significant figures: 2.1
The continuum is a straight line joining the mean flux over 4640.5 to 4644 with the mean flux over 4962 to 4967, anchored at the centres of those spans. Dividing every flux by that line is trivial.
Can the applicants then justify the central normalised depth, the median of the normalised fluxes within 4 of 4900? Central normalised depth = 0.92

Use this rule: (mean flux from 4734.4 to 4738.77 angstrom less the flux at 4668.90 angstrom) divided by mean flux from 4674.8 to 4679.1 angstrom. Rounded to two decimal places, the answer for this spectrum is 0.13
